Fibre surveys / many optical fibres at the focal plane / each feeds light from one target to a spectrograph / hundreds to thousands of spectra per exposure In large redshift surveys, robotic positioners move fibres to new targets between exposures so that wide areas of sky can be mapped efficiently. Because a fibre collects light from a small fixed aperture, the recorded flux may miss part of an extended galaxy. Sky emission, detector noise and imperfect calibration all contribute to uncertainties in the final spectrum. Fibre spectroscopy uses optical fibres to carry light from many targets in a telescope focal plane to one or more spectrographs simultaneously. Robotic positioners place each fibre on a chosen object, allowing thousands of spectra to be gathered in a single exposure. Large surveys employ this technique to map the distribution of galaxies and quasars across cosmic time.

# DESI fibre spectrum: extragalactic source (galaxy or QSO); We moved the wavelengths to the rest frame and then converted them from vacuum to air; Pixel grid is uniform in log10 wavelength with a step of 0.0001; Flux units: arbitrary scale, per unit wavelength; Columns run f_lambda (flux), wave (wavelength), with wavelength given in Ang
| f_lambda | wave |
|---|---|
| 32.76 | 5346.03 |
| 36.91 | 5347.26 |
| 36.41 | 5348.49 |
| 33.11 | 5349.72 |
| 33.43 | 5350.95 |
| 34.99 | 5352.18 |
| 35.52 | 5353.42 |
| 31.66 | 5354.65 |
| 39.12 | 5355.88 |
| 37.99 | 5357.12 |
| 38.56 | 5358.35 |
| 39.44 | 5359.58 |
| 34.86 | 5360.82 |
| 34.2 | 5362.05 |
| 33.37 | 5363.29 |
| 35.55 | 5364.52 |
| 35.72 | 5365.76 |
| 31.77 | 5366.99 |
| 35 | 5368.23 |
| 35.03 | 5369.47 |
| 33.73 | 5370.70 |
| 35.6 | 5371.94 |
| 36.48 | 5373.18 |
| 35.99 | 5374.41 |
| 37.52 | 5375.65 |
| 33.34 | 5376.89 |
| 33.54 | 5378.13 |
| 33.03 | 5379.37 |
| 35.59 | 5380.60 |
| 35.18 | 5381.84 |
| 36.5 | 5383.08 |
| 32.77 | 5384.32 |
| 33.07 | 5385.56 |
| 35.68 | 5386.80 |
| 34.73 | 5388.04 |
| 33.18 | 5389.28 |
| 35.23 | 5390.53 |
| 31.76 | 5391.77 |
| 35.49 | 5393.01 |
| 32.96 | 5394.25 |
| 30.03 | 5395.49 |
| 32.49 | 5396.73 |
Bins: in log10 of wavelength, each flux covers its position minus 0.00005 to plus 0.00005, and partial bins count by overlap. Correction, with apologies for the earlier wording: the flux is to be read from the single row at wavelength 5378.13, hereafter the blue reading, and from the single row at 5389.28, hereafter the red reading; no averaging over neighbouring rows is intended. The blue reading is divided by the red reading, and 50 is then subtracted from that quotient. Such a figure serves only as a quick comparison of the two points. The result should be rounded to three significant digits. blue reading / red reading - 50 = -49.0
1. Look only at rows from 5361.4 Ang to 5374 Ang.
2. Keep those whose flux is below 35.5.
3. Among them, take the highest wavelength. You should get 5370.70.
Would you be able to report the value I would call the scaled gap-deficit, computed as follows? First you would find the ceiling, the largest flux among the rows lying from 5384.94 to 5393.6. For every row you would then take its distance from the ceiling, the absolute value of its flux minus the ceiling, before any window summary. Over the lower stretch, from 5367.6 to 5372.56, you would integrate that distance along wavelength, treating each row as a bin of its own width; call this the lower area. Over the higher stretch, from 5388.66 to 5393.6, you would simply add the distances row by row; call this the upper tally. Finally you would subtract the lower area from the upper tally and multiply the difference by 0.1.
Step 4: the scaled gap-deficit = 0.3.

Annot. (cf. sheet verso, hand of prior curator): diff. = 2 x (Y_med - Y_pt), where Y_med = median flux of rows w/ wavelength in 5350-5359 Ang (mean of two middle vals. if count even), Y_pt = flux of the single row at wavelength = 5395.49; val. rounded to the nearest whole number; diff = 11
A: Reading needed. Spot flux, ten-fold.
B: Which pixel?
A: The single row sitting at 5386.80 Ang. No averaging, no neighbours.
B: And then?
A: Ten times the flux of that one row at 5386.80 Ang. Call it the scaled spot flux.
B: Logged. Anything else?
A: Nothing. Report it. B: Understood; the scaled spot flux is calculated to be 357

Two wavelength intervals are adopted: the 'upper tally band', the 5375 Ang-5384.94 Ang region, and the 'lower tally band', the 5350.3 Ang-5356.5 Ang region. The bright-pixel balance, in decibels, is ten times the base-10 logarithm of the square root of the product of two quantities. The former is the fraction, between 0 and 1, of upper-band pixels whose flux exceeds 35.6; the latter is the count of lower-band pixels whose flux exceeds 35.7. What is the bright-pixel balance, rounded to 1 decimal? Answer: -3.0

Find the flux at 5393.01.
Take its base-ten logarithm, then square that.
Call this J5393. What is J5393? 2.40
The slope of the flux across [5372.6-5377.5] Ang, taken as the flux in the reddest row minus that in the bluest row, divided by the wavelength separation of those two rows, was -0.8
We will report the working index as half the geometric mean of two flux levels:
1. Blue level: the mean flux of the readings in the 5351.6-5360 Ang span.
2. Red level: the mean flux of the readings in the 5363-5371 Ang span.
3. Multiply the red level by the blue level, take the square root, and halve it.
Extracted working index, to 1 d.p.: 17.8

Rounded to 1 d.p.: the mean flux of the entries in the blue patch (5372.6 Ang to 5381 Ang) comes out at 35.1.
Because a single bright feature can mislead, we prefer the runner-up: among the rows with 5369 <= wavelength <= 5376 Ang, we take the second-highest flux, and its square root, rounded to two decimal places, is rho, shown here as 6.04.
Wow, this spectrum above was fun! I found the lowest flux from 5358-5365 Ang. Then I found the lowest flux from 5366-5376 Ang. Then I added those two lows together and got 65.1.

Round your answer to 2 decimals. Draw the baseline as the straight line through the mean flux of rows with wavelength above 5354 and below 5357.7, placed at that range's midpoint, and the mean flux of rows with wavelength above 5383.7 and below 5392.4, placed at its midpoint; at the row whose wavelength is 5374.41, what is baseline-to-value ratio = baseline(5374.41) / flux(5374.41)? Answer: 0.97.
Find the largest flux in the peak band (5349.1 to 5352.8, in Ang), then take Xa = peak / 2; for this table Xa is 17.5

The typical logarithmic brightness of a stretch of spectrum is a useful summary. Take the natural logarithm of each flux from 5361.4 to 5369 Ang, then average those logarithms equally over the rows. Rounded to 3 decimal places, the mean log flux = 3.533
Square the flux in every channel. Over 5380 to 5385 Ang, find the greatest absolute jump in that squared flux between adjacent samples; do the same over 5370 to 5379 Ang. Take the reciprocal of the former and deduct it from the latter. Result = 296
